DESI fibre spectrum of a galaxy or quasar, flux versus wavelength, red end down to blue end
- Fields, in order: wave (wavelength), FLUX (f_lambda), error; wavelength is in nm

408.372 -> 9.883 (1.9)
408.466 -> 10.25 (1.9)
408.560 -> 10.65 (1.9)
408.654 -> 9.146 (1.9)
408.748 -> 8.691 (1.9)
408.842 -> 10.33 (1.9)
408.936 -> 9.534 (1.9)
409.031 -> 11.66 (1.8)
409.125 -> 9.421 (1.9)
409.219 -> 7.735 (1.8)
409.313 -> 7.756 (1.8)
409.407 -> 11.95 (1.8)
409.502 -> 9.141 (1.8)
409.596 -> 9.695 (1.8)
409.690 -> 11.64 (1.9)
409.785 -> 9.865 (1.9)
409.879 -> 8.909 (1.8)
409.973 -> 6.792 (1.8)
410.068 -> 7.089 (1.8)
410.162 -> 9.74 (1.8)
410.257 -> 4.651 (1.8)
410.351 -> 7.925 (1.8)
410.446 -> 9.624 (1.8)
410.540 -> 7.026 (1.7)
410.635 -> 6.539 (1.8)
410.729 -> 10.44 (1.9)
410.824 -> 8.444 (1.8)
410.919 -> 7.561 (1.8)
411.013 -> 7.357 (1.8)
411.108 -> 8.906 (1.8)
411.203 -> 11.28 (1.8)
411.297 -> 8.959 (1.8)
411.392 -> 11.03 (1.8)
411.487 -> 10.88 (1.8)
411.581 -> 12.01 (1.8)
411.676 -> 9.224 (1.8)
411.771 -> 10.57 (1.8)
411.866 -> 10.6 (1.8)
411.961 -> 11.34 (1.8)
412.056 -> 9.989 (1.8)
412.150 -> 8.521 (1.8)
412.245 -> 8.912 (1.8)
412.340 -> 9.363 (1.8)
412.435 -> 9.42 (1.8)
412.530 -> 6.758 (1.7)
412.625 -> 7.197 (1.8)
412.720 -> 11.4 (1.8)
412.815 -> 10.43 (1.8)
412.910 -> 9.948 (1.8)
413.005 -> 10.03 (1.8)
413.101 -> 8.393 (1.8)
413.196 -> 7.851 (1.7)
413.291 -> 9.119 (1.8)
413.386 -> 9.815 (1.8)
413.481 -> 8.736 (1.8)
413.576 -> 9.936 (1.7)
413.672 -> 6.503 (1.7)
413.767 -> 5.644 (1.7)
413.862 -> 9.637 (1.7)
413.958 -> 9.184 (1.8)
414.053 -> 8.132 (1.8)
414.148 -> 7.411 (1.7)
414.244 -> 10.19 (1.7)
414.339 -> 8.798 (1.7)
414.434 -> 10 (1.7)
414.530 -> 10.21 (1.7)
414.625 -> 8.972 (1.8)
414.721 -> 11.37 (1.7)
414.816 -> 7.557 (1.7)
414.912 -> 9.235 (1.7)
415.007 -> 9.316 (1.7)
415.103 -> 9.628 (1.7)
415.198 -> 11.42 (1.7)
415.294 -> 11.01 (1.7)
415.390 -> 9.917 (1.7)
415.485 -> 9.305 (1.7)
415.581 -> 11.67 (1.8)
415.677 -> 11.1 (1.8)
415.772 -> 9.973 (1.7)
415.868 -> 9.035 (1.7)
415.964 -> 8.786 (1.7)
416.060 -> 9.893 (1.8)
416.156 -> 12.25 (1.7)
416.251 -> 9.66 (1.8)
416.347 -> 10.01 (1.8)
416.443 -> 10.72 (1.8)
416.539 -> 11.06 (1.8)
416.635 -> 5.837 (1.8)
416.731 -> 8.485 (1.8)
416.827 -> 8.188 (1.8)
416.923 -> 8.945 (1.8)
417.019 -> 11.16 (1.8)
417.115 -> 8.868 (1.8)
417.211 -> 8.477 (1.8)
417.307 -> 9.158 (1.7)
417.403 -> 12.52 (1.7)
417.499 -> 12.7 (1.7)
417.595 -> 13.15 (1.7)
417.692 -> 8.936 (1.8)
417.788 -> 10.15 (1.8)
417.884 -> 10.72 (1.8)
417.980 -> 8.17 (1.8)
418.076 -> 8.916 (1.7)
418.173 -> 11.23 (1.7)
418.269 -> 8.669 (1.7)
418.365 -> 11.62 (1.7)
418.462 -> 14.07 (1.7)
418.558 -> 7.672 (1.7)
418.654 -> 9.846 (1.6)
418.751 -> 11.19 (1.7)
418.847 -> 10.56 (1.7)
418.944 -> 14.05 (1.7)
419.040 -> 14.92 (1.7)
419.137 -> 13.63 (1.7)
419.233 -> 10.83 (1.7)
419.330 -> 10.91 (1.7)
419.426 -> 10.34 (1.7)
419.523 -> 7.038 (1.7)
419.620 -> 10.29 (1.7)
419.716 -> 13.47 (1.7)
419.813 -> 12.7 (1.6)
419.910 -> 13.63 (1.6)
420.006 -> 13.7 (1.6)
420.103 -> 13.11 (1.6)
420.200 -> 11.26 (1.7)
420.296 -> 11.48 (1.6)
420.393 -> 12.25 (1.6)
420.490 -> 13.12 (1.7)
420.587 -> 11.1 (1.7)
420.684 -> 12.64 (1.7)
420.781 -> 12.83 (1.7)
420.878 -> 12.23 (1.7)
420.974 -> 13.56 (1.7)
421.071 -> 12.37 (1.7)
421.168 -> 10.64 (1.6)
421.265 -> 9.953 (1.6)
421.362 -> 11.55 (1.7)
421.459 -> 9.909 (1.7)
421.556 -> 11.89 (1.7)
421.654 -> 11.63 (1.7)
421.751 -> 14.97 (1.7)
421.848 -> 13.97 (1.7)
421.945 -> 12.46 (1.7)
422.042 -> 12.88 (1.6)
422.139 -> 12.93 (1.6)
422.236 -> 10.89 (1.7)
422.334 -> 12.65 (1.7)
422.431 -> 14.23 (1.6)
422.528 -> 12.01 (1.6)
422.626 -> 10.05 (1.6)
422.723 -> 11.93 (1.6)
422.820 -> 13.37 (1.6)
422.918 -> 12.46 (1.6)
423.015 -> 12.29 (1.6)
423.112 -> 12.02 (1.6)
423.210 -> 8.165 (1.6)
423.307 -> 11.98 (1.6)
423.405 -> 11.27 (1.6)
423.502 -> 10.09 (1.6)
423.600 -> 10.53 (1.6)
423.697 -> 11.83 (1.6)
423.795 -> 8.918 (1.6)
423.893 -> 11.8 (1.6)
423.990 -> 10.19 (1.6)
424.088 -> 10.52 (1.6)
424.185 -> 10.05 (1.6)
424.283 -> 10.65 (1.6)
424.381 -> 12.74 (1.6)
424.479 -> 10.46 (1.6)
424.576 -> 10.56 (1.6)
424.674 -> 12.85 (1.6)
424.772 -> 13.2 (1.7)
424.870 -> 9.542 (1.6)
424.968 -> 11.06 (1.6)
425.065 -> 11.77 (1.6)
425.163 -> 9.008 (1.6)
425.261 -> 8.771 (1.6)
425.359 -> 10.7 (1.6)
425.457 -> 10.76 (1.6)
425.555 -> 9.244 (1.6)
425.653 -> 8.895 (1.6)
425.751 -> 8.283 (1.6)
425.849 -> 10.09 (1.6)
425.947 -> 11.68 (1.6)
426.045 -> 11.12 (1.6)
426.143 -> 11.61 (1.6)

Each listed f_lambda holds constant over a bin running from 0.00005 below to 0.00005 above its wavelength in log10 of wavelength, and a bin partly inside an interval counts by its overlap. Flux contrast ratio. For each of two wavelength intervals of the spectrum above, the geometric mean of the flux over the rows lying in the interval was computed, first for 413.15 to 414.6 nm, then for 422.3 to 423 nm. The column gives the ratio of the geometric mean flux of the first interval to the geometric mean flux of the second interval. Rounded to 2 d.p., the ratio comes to 0.70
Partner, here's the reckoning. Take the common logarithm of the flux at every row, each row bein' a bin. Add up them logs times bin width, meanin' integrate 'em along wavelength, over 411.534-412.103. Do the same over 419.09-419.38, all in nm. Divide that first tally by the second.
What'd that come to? 1.9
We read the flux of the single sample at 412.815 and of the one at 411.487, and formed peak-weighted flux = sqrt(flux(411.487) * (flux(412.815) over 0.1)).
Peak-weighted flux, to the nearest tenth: 33.7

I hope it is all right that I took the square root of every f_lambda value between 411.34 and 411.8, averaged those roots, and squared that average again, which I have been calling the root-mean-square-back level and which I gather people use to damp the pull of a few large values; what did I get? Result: 10.7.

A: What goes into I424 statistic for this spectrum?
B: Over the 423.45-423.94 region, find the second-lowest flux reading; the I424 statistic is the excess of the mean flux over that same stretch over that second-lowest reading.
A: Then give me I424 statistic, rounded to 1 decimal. 0.5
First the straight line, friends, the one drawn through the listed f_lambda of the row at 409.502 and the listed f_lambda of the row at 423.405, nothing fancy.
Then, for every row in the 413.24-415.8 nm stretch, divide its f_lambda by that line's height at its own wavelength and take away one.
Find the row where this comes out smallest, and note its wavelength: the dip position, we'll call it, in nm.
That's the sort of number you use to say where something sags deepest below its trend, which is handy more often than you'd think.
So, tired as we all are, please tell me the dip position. 413.767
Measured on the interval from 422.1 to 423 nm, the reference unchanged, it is 422.626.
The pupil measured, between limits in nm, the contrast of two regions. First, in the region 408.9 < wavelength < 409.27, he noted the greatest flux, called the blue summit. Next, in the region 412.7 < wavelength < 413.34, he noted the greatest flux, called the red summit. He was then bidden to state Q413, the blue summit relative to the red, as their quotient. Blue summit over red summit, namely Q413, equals 1.02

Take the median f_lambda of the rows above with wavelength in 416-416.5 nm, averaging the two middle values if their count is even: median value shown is 10.0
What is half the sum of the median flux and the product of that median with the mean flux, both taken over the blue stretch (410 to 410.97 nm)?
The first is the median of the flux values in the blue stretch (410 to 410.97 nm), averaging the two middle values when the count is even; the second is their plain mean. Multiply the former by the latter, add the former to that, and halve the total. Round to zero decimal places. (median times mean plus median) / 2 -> 34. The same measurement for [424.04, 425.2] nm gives 64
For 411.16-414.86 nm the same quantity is 49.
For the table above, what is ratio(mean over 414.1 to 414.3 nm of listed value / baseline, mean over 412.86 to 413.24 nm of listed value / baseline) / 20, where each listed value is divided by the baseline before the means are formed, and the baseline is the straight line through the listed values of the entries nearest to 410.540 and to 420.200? 0.0457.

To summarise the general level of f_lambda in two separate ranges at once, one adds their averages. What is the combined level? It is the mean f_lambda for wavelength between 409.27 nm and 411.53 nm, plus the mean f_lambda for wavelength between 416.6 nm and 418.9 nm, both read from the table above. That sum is 18.9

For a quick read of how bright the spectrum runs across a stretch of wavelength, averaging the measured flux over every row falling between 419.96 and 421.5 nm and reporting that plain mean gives 12.0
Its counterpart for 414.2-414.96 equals 9.5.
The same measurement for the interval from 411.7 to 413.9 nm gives 9.1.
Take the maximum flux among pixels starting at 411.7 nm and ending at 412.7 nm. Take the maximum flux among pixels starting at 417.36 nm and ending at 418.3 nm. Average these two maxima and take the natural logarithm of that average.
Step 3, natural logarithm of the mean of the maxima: 2.51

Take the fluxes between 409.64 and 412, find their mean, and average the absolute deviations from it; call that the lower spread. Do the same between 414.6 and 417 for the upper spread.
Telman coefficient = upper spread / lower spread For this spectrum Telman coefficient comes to 0.70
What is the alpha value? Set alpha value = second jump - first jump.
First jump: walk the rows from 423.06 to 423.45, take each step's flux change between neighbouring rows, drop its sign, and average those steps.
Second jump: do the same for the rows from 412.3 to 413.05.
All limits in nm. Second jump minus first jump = -1.5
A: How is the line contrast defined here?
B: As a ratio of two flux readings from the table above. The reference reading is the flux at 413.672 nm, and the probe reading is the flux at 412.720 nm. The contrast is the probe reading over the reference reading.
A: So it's 1.8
